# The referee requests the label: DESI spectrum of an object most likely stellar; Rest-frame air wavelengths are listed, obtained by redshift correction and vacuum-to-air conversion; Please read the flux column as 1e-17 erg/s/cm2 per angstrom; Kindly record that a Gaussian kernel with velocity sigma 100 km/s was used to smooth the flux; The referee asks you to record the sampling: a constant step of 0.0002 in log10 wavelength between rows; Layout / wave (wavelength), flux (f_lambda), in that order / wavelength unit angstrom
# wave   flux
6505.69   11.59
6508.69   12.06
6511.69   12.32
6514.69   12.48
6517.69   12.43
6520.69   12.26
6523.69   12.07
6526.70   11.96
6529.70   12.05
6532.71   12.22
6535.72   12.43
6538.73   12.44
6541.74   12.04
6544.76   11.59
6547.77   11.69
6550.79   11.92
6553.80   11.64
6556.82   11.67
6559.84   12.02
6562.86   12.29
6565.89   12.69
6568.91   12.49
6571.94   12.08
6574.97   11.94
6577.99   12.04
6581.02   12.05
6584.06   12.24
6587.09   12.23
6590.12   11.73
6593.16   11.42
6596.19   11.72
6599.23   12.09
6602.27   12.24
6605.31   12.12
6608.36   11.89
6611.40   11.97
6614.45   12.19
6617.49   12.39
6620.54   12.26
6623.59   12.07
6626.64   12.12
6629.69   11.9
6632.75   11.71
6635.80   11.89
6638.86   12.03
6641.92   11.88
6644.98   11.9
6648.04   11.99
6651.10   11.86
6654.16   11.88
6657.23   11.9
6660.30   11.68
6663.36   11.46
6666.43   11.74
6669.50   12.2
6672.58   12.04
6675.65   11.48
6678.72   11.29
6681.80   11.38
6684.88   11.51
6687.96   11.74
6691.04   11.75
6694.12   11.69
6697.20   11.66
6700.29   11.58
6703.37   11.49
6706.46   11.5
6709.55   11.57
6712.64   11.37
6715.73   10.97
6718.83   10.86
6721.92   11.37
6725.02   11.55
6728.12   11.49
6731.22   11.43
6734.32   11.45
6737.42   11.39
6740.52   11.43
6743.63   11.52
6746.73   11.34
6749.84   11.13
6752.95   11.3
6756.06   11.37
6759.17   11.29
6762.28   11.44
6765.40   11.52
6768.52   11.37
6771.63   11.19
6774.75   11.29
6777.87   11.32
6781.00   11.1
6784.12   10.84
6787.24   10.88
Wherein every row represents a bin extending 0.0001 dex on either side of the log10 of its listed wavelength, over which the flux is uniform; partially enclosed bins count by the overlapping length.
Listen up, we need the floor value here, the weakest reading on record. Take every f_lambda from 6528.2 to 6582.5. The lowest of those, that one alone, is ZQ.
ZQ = 11.59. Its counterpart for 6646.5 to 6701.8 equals 11.29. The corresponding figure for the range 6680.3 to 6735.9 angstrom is 10.86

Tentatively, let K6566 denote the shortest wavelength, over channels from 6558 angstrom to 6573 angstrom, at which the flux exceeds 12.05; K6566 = 6562.86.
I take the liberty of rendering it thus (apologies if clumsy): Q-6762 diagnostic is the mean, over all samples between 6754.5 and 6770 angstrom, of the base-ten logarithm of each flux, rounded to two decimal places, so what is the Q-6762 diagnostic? 1.06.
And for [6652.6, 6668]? 1.07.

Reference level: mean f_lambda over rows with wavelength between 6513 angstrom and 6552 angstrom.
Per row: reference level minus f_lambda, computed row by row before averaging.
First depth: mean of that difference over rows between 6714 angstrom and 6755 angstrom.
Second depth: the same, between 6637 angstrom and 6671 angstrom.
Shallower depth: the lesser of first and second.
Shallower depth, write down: 0.26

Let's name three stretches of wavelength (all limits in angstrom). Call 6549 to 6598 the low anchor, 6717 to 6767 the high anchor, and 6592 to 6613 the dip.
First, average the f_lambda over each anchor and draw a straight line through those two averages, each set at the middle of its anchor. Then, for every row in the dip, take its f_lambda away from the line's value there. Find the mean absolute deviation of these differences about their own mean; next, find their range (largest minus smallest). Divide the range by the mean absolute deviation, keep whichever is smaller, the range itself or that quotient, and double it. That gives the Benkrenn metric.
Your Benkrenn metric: 1.71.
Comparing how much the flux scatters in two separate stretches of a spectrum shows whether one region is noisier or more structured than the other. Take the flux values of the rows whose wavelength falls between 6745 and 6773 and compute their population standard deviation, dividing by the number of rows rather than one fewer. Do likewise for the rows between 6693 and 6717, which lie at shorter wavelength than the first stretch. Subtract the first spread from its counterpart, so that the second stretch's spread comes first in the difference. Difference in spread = 0.102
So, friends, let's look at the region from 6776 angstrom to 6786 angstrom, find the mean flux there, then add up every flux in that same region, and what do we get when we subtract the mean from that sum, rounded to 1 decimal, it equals 22.2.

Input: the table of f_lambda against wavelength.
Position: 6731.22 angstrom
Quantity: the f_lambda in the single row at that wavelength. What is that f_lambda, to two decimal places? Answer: 11.43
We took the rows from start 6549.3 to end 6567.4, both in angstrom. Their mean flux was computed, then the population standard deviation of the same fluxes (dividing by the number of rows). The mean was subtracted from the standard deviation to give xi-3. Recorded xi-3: -11.7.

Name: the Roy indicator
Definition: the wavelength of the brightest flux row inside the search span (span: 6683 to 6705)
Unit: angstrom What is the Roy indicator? 6691.04 angstrom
